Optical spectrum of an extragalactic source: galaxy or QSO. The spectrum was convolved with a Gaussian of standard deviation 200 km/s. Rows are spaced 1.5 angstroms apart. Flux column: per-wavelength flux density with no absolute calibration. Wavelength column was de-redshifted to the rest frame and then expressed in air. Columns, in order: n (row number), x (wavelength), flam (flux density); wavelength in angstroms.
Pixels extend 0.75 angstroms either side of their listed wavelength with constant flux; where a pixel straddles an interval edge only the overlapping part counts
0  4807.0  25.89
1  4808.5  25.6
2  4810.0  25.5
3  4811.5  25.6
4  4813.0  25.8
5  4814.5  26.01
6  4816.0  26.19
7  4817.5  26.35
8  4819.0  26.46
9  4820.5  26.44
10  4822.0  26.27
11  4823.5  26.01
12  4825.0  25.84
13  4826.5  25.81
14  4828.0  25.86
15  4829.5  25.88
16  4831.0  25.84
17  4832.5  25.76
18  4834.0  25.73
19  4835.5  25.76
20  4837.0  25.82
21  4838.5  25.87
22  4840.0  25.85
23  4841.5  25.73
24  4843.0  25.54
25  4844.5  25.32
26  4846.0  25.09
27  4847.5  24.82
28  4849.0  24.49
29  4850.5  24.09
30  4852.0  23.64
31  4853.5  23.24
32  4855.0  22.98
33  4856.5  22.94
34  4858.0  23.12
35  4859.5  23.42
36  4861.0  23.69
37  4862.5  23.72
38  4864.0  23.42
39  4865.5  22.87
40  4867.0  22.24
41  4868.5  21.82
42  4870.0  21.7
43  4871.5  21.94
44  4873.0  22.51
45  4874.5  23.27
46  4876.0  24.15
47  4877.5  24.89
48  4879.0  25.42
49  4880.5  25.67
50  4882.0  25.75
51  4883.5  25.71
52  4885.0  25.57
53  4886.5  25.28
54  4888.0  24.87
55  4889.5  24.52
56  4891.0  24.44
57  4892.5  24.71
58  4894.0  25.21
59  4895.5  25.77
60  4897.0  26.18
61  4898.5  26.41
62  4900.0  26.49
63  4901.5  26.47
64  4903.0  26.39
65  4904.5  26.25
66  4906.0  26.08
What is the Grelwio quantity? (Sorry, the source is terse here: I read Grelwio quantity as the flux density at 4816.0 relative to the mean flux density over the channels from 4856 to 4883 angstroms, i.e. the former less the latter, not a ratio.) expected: 2.7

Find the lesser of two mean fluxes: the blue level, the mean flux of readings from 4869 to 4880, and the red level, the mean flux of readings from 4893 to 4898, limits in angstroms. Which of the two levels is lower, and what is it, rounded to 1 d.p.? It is 23.4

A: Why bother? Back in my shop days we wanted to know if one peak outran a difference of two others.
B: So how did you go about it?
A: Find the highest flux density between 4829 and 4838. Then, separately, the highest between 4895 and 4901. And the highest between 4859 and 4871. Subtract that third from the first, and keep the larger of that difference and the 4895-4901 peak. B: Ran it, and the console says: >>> 26.5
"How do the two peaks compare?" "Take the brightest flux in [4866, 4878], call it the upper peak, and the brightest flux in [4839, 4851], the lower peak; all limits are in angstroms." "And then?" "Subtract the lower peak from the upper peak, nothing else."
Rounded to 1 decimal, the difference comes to -1.0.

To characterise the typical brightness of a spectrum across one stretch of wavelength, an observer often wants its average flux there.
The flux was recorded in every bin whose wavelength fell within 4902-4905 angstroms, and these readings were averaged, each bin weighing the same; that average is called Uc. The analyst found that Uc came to 26.3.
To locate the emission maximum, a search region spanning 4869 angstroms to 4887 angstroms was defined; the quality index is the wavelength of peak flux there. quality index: 4882.0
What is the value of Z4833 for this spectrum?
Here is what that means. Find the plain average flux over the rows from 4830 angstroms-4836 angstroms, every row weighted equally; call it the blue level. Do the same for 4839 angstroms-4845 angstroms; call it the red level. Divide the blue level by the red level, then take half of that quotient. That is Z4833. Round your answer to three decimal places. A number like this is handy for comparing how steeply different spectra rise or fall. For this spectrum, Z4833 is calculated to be 0.503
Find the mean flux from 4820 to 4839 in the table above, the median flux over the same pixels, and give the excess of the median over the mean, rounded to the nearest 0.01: -0.07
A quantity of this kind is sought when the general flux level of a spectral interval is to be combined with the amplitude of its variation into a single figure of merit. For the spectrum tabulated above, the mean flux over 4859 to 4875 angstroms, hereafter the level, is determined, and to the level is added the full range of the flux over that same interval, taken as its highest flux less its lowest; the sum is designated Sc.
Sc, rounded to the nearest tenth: 24.8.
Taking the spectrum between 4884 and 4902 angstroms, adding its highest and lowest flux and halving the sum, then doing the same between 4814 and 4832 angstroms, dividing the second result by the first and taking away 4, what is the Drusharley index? -2.97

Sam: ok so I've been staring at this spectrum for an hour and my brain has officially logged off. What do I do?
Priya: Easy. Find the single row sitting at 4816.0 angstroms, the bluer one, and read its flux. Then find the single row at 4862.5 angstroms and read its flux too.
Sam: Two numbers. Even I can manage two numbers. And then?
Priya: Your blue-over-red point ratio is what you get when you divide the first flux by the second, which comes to 1.10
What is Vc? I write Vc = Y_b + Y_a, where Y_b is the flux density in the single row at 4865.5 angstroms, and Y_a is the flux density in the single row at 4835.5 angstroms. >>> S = 48.6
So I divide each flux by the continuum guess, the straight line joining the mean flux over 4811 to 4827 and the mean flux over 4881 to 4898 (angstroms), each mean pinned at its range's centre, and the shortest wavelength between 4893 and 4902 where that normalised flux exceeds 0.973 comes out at 4894.0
